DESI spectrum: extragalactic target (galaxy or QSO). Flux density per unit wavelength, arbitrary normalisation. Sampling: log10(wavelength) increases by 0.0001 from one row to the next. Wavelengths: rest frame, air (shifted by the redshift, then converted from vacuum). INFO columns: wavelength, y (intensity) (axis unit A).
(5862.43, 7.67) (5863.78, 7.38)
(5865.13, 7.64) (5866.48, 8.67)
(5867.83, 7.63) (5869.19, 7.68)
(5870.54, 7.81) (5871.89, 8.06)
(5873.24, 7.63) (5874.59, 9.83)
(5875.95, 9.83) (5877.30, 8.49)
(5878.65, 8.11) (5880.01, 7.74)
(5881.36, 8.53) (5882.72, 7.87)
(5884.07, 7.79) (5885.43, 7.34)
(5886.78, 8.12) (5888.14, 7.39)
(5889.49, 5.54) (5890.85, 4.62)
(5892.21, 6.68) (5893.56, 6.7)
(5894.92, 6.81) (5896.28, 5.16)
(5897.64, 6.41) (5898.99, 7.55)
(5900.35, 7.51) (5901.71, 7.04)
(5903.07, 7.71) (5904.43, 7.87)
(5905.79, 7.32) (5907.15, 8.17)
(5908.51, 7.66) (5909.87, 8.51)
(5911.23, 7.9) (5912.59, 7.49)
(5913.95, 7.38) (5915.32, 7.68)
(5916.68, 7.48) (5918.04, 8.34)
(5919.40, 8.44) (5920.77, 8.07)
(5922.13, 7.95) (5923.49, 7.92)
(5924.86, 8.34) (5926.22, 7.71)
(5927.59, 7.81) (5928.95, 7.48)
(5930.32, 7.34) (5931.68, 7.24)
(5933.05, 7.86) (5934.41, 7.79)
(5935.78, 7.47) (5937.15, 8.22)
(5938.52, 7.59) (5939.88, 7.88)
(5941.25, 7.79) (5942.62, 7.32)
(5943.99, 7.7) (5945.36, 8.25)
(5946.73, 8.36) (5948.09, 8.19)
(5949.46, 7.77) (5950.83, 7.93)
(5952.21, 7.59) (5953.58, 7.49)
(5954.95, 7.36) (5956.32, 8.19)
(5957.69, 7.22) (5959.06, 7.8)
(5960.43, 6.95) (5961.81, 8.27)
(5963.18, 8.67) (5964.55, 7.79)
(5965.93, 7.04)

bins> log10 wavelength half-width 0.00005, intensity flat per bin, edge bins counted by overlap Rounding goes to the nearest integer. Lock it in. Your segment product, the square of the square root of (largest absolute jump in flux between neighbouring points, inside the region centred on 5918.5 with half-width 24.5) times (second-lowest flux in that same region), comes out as 11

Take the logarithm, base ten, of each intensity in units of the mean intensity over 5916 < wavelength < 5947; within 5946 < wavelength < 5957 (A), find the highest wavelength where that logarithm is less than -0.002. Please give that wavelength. 5954.95 A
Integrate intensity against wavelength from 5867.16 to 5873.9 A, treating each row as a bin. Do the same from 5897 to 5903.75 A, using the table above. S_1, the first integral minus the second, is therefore 3.3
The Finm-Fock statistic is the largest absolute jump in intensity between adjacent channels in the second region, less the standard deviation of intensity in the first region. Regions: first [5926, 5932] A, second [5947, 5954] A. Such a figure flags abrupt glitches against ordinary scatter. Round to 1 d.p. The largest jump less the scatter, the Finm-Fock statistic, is 0.2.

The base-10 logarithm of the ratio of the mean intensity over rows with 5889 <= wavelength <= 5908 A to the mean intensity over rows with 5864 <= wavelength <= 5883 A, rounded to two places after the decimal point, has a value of -0.08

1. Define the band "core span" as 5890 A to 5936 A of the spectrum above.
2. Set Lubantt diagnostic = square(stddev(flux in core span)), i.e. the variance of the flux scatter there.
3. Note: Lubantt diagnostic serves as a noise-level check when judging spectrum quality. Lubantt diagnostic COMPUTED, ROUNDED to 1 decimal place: 0.7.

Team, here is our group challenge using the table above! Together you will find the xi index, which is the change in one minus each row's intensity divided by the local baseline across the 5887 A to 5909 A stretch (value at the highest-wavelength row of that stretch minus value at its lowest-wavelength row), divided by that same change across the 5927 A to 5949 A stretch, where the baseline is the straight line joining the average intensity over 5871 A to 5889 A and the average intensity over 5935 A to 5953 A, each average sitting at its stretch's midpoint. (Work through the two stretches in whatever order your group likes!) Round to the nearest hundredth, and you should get 0.74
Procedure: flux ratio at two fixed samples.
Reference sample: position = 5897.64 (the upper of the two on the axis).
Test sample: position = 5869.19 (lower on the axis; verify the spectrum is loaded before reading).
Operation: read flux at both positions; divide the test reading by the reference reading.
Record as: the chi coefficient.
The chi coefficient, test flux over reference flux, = 1.20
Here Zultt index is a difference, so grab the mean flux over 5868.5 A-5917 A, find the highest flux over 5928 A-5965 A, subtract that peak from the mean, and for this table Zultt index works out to -1.1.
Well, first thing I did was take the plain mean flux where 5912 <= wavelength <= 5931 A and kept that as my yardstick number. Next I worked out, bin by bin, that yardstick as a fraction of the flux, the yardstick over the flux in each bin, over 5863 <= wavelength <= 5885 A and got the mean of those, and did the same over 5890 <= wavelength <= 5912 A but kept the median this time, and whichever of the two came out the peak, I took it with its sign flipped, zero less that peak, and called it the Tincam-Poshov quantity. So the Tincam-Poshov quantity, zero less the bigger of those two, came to -1.05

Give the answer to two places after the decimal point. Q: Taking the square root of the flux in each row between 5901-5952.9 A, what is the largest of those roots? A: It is 2.92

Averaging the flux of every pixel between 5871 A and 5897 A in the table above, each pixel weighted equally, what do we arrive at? 7.49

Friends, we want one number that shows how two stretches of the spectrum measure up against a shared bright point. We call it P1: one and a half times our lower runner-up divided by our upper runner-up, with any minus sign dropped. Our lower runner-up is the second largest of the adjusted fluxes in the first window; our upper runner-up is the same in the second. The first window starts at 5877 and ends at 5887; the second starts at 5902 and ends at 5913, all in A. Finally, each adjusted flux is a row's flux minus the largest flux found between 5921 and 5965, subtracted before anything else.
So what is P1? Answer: 0.5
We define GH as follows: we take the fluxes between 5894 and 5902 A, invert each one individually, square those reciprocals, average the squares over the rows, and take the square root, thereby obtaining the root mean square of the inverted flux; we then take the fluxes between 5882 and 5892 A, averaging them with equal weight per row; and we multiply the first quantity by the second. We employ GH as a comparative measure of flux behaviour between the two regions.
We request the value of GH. 1.06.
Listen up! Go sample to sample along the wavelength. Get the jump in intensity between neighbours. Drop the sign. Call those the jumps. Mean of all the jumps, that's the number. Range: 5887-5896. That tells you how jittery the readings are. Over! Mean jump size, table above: 1.0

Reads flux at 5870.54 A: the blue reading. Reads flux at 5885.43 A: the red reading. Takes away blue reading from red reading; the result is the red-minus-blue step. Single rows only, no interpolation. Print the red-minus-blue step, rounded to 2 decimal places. -0.47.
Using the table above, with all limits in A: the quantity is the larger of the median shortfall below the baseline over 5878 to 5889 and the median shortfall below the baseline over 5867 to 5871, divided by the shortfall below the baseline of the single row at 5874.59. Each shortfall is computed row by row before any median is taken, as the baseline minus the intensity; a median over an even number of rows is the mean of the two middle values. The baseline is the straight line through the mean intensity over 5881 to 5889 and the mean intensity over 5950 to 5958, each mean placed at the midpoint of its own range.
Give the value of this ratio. -0.1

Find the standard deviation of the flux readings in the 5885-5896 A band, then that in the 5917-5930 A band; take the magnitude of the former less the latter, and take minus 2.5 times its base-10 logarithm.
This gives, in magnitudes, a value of 0.3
